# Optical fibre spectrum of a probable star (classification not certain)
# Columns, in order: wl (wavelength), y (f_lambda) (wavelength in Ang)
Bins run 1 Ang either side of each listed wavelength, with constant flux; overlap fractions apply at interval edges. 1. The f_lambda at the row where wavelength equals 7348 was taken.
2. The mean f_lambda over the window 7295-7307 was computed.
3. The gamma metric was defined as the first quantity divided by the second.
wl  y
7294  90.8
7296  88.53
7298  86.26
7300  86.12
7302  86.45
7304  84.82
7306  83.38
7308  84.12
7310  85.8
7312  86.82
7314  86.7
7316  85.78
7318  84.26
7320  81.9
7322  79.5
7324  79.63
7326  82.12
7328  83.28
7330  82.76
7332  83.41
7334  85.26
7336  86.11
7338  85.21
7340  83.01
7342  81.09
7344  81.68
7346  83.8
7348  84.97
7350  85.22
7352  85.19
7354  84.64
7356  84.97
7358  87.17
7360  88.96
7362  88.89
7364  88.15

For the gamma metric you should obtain 0.99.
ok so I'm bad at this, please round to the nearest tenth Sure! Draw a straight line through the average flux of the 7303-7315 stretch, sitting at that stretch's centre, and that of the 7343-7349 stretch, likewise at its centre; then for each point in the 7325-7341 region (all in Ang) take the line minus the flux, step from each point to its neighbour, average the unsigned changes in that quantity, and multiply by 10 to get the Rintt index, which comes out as 11.8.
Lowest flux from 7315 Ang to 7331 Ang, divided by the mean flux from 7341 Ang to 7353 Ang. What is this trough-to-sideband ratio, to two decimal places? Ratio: 0.95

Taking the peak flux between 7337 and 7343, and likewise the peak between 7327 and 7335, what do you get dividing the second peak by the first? 1.001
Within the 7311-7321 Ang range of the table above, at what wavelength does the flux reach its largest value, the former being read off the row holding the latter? 7312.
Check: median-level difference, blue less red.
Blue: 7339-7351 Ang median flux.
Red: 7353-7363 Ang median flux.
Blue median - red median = -3.8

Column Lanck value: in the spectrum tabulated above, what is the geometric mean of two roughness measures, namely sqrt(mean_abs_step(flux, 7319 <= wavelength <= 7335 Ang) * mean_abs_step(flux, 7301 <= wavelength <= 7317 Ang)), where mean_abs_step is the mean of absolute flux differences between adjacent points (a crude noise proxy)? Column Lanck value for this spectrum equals 1.19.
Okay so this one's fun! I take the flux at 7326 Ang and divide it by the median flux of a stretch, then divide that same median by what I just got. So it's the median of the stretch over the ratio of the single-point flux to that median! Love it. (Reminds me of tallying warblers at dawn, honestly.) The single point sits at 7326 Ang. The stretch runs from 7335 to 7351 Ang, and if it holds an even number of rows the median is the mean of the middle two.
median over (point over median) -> 86.7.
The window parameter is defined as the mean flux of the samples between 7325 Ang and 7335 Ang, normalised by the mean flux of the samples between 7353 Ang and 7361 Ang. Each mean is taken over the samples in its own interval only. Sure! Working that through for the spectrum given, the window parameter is 0.964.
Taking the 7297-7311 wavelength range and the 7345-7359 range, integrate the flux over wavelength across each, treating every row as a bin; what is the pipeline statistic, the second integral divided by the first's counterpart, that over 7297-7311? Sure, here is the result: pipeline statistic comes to 1.00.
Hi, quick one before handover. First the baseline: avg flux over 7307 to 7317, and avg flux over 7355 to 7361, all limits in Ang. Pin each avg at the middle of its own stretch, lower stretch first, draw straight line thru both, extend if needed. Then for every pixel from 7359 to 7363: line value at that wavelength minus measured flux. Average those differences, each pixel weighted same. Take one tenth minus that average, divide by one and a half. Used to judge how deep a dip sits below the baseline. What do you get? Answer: 1.3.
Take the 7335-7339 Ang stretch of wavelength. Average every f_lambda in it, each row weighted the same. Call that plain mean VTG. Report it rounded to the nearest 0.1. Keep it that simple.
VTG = 85.7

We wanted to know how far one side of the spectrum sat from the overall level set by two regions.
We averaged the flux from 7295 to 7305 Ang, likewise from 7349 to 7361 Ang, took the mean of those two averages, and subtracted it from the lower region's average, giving 0.2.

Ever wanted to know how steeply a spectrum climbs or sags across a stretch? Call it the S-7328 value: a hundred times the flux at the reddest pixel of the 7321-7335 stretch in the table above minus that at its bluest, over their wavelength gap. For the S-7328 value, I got 48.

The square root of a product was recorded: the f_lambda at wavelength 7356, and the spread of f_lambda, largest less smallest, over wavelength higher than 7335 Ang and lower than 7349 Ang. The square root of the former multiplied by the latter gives 21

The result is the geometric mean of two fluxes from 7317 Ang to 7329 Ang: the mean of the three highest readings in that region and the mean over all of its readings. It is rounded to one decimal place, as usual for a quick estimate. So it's 82.5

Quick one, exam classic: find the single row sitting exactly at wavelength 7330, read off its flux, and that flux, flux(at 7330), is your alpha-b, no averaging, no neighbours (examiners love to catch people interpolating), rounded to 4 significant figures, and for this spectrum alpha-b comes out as 82.76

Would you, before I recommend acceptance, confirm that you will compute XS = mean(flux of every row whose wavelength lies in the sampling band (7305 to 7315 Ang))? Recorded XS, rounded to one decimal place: 85.4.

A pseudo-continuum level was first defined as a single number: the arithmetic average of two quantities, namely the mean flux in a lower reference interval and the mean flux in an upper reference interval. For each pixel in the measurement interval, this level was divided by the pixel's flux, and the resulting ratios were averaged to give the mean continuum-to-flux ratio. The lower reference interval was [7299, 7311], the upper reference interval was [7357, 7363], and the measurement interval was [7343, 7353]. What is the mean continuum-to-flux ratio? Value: 1.03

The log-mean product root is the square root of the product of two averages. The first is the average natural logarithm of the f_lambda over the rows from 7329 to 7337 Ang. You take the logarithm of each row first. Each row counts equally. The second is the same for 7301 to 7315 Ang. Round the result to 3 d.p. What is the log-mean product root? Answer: 4.441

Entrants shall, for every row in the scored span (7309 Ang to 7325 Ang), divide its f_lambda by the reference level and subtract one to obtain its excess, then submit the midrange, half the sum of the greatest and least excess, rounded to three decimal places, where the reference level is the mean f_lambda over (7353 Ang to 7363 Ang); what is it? -0.043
